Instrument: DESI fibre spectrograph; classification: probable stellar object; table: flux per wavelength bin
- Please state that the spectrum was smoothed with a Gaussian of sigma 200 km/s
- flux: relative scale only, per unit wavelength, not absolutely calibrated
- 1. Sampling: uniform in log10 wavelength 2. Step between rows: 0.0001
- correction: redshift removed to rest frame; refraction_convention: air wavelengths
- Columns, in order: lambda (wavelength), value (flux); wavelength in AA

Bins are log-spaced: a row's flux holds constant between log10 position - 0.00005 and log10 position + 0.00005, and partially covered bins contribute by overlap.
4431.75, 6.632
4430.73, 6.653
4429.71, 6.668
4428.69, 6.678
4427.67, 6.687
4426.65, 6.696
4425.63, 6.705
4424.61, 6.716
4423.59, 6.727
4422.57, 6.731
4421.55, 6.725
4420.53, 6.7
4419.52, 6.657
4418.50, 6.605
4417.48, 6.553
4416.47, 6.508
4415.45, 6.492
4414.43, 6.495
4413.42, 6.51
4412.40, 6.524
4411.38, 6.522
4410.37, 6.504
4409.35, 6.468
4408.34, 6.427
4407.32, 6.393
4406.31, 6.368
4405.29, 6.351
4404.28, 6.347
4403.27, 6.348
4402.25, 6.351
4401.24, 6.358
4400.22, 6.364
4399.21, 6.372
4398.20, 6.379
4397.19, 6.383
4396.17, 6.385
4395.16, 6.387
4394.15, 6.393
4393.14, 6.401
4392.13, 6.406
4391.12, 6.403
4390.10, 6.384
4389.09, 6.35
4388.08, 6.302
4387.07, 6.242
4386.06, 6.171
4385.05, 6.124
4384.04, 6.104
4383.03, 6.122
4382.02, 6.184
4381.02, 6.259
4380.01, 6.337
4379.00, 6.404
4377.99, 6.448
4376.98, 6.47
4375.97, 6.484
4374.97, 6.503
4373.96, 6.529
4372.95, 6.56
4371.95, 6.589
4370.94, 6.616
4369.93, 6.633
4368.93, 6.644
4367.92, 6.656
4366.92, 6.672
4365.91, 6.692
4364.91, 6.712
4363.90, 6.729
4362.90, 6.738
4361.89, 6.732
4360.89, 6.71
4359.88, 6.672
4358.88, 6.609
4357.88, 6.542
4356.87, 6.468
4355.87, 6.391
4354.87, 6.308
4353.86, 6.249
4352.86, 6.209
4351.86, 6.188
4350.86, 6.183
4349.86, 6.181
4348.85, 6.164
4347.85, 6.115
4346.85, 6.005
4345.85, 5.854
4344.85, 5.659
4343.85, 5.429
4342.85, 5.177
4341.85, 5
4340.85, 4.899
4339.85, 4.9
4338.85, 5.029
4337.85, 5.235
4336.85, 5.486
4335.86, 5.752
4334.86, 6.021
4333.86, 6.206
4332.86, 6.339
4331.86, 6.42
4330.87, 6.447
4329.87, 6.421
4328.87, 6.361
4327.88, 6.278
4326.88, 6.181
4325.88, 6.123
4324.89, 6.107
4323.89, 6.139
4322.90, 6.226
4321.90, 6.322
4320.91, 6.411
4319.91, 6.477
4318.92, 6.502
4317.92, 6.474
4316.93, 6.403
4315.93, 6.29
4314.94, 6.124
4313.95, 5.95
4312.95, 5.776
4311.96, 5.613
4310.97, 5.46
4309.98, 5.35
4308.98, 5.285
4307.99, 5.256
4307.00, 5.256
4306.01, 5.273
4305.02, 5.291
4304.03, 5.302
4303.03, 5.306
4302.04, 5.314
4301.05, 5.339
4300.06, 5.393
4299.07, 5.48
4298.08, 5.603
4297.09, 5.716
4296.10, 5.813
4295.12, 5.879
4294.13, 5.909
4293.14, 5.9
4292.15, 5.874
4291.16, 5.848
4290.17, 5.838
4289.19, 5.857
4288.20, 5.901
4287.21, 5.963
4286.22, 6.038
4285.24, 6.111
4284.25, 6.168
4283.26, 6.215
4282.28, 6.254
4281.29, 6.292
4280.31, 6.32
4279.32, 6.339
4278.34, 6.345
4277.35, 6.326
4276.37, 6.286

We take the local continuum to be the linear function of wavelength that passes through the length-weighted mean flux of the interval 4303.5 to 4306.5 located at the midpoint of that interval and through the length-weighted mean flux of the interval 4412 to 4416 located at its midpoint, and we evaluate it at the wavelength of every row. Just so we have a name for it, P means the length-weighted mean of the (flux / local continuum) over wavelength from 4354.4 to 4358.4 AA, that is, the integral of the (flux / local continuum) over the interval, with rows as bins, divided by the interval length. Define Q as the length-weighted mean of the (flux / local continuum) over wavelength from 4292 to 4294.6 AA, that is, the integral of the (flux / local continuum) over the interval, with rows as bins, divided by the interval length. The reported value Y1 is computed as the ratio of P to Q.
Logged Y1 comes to 0.96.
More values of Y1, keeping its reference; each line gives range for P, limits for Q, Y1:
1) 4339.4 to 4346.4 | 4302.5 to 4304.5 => 0.92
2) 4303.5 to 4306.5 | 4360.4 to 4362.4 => 0.88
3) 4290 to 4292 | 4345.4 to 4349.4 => 1.09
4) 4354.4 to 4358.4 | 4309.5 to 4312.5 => 1.07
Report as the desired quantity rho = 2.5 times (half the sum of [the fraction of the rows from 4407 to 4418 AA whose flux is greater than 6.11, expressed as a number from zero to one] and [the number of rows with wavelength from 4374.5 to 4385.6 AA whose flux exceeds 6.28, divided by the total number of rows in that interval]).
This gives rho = 1.9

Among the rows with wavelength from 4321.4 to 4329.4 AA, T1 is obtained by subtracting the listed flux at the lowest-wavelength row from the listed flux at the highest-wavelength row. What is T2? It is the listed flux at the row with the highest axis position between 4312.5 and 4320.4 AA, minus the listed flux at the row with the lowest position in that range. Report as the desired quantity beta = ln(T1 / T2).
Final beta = -2.9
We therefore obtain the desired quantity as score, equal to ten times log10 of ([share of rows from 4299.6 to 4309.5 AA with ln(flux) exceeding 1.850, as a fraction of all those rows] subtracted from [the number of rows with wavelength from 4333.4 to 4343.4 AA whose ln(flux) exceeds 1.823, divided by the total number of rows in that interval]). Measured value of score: -10.0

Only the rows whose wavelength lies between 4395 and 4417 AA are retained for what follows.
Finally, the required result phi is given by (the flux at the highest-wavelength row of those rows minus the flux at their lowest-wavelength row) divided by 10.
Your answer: 0.012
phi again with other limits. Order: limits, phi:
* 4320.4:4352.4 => -0.022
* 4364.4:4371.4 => -0.010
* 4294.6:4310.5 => -0.053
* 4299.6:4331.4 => 0.105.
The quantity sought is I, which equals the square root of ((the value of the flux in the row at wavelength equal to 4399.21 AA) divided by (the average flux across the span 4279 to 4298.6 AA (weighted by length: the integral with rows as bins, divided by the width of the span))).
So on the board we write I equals 1.03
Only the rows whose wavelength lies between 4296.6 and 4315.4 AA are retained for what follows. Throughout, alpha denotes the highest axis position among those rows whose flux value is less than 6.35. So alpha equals 4314.94 AA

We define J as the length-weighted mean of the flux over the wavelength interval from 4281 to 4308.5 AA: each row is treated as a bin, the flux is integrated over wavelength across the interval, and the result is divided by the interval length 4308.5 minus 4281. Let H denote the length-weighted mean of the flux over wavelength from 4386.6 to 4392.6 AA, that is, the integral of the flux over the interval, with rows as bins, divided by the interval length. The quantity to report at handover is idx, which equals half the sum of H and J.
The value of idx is 6.03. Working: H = 6.34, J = 5.7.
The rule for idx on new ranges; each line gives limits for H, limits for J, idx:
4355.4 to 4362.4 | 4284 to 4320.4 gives 6.17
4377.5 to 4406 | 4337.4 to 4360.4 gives 6.11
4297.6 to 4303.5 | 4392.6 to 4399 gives 5.90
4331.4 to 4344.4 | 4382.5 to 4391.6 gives 5.88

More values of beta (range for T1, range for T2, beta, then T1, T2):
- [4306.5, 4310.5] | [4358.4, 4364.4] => -0.2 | 0.1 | 0.12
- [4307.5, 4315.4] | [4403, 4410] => 2.0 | 0.9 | 0.12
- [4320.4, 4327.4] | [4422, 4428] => 1.7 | -0.2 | -0.04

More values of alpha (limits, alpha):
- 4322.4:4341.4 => 4340.85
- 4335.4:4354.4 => 4353.86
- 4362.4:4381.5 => 4381.02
